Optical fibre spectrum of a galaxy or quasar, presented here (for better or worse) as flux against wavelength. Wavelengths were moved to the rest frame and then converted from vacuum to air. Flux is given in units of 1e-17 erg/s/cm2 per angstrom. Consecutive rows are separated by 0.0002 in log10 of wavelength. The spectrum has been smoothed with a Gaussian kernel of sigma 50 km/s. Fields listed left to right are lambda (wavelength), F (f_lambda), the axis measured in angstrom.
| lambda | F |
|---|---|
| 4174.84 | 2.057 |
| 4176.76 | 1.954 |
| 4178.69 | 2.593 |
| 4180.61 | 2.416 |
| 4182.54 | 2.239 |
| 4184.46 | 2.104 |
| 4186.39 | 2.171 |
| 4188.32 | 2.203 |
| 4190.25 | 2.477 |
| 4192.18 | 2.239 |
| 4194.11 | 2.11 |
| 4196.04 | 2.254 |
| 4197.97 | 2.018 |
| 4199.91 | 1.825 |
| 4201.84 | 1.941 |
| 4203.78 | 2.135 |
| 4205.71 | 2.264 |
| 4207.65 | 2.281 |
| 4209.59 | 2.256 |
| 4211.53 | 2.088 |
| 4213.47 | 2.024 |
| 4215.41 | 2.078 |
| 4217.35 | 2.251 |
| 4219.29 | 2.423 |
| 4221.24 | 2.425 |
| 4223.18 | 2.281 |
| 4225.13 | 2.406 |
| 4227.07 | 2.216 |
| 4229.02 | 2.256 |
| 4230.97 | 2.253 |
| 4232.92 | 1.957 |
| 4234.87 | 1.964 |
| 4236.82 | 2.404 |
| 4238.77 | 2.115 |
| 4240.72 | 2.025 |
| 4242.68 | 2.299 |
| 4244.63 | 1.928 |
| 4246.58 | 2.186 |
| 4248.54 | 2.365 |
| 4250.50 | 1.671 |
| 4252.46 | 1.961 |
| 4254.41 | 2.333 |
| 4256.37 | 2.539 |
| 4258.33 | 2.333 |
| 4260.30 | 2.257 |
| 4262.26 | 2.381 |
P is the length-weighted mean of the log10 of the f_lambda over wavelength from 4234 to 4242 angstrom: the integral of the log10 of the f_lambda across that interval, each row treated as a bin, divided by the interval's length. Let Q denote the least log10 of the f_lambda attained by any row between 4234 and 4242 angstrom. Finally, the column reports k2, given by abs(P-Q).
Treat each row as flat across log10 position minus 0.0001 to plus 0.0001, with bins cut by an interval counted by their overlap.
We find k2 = 0.035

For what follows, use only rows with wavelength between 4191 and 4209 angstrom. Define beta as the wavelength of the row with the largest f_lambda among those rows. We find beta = 4207.65 angstrom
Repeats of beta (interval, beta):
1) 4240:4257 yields 4256.37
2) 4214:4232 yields 4221.24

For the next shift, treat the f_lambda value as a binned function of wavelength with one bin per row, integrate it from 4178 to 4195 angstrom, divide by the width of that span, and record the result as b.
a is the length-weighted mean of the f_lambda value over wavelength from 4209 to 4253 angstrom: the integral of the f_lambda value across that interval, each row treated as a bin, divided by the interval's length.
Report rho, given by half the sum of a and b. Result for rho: 2.224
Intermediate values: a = 2.17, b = 2.28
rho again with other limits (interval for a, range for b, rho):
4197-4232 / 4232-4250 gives 2.158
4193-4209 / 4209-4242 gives 2.155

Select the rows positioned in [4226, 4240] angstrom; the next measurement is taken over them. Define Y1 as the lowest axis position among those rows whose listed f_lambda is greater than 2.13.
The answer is 4227.07 angstrom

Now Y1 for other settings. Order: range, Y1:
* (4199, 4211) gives 4203.78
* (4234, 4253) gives 4236.82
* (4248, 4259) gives 4248.54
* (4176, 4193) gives 4178.69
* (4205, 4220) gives 4205.71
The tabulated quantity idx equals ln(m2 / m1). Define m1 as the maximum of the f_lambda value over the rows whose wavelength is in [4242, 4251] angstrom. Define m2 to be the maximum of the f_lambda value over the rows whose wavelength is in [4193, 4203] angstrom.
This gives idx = -0.048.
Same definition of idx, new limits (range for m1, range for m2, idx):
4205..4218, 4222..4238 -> 0.053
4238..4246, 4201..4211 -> -0.008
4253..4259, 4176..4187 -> 0.021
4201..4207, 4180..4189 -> 0.065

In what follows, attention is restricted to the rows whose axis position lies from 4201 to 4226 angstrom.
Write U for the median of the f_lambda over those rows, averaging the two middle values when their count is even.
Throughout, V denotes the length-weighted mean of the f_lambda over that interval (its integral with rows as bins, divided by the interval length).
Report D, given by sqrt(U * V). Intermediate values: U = 2.26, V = 2.22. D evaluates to 2.24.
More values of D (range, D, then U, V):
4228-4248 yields 2.15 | 2.15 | 2.14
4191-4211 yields 2.16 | 2.19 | 2.14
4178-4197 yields 2.26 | 2.24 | 2.28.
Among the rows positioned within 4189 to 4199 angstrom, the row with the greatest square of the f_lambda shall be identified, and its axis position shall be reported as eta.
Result 4190.25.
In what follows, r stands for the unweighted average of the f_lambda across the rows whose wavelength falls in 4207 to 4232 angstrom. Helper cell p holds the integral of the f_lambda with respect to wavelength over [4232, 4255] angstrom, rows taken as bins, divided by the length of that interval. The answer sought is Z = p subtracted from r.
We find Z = 0.15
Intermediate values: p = 2.10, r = 2.249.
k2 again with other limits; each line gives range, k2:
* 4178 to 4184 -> 0.026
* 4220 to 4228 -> 0.022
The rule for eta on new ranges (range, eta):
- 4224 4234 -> 4225.13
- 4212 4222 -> 4221.24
